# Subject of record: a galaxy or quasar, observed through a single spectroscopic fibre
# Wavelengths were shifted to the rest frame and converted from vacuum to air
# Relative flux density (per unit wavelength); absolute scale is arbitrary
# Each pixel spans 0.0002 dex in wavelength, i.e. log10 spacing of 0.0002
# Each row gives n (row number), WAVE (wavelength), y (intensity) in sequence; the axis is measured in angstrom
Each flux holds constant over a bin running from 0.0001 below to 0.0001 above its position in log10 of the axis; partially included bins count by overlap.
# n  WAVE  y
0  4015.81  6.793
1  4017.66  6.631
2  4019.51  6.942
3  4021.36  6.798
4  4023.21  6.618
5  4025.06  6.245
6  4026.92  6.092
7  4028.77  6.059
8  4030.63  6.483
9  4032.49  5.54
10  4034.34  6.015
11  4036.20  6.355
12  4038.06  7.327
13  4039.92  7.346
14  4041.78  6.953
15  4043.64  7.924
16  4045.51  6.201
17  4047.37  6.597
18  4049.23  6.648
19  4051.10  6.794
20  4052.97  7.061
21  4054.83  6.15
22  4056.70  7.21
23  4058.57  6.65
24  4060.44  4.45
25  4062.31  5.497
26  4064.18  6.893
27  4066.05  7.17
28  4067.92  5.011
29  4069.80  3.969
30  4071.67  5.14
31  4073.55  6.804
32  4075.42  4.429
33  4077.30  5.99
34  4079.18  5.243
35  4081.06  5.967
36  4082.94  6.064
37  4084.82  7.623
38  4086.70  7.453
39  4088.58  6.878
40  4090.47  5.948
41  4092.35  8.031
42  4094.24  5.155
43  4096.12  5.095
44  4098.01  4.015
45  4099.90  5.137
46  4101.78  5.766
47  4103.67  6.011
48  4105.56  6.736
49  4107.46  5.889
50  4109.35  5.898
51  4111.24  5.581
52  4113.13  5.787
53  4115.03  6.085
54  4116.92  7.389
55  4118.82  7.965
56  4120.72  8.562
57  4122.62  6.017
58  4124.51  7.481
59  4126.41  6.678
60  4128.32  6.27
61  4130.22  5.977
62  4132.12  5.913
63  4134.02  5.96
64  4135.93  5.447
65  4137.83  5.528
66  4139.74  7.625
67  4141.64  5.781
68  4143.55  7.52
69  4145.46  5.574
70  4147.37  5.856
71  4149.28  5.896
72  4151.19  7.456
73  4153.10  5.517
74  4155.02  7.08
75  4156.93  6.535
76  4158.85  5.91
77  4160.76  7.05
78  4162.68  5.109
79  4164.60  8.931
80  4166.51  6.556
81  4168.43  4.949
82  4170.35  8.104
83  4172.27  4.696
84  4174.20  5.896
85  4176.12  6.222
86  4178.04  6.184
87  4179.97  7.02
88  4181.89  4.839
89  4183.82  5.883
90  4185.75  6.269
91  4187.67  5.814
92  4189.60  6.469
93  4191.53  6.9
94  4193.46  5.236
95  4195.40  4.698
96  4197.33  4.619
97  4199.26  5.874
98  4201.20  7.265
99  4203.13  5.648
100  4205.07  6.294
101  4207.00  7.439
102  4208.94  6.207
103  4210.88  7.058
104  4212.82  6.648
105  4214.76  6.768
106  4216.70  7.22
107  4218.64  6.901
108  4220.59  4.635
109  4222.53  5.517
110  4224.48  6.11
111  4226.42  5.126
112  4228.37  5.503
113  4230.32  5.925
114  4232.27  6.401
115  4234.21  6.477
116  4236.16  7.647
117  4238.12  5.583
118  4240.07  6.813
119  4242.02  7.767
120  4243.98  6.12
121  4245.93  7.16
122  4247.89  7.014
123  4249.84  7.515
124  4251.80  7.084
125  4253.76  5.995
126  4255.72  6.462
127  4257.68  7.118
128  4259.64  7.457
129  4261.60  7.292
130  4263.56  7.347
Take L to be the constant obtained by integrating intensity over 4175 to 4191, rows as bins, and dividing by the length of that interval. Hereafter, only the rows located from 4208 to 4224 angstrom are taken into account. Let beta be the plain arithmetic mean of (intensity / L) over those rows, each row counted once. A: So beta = 1.04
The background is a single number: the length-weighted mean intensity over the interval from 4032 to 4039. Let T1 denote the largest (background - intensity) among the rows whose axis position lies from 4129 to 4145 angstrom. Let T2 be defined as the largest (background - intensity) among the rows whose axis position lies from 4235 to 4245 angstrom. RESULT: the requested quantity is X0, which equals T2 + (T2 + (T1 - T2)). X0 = 1.7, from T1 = 0.92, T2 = 0.8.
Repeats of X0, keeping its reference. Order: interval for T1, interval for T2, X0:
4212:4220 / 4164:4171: 1.1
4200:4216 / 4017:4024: 0.5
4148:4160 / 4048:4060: 1.1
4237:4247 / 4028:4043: 1.6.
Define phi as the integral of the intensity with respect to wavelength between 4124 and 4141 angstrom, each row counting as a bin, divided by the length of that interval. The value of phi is 6.3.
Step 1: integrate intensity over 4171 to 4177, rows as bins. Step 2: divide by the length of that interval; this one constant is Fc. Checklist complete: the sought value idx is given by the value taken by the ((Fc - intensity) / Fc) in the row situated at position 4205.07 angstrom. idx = -0.10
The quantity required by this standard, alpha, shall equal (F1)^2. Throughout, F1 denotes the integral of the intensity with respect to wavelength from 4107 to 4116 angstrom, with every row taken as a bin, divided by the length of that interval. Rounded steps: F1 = 5.9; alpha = 34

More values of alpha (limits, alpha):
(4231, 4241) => 43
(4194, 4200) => 25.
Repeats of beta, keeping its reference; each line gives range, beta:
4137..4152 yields 1.05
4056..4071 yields 0.96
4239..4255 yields 1.13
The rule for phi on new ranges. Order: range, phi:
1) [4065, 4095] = 6.1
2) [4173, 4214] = 6.1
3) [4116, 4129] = 7.2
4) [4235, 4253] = 6.9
